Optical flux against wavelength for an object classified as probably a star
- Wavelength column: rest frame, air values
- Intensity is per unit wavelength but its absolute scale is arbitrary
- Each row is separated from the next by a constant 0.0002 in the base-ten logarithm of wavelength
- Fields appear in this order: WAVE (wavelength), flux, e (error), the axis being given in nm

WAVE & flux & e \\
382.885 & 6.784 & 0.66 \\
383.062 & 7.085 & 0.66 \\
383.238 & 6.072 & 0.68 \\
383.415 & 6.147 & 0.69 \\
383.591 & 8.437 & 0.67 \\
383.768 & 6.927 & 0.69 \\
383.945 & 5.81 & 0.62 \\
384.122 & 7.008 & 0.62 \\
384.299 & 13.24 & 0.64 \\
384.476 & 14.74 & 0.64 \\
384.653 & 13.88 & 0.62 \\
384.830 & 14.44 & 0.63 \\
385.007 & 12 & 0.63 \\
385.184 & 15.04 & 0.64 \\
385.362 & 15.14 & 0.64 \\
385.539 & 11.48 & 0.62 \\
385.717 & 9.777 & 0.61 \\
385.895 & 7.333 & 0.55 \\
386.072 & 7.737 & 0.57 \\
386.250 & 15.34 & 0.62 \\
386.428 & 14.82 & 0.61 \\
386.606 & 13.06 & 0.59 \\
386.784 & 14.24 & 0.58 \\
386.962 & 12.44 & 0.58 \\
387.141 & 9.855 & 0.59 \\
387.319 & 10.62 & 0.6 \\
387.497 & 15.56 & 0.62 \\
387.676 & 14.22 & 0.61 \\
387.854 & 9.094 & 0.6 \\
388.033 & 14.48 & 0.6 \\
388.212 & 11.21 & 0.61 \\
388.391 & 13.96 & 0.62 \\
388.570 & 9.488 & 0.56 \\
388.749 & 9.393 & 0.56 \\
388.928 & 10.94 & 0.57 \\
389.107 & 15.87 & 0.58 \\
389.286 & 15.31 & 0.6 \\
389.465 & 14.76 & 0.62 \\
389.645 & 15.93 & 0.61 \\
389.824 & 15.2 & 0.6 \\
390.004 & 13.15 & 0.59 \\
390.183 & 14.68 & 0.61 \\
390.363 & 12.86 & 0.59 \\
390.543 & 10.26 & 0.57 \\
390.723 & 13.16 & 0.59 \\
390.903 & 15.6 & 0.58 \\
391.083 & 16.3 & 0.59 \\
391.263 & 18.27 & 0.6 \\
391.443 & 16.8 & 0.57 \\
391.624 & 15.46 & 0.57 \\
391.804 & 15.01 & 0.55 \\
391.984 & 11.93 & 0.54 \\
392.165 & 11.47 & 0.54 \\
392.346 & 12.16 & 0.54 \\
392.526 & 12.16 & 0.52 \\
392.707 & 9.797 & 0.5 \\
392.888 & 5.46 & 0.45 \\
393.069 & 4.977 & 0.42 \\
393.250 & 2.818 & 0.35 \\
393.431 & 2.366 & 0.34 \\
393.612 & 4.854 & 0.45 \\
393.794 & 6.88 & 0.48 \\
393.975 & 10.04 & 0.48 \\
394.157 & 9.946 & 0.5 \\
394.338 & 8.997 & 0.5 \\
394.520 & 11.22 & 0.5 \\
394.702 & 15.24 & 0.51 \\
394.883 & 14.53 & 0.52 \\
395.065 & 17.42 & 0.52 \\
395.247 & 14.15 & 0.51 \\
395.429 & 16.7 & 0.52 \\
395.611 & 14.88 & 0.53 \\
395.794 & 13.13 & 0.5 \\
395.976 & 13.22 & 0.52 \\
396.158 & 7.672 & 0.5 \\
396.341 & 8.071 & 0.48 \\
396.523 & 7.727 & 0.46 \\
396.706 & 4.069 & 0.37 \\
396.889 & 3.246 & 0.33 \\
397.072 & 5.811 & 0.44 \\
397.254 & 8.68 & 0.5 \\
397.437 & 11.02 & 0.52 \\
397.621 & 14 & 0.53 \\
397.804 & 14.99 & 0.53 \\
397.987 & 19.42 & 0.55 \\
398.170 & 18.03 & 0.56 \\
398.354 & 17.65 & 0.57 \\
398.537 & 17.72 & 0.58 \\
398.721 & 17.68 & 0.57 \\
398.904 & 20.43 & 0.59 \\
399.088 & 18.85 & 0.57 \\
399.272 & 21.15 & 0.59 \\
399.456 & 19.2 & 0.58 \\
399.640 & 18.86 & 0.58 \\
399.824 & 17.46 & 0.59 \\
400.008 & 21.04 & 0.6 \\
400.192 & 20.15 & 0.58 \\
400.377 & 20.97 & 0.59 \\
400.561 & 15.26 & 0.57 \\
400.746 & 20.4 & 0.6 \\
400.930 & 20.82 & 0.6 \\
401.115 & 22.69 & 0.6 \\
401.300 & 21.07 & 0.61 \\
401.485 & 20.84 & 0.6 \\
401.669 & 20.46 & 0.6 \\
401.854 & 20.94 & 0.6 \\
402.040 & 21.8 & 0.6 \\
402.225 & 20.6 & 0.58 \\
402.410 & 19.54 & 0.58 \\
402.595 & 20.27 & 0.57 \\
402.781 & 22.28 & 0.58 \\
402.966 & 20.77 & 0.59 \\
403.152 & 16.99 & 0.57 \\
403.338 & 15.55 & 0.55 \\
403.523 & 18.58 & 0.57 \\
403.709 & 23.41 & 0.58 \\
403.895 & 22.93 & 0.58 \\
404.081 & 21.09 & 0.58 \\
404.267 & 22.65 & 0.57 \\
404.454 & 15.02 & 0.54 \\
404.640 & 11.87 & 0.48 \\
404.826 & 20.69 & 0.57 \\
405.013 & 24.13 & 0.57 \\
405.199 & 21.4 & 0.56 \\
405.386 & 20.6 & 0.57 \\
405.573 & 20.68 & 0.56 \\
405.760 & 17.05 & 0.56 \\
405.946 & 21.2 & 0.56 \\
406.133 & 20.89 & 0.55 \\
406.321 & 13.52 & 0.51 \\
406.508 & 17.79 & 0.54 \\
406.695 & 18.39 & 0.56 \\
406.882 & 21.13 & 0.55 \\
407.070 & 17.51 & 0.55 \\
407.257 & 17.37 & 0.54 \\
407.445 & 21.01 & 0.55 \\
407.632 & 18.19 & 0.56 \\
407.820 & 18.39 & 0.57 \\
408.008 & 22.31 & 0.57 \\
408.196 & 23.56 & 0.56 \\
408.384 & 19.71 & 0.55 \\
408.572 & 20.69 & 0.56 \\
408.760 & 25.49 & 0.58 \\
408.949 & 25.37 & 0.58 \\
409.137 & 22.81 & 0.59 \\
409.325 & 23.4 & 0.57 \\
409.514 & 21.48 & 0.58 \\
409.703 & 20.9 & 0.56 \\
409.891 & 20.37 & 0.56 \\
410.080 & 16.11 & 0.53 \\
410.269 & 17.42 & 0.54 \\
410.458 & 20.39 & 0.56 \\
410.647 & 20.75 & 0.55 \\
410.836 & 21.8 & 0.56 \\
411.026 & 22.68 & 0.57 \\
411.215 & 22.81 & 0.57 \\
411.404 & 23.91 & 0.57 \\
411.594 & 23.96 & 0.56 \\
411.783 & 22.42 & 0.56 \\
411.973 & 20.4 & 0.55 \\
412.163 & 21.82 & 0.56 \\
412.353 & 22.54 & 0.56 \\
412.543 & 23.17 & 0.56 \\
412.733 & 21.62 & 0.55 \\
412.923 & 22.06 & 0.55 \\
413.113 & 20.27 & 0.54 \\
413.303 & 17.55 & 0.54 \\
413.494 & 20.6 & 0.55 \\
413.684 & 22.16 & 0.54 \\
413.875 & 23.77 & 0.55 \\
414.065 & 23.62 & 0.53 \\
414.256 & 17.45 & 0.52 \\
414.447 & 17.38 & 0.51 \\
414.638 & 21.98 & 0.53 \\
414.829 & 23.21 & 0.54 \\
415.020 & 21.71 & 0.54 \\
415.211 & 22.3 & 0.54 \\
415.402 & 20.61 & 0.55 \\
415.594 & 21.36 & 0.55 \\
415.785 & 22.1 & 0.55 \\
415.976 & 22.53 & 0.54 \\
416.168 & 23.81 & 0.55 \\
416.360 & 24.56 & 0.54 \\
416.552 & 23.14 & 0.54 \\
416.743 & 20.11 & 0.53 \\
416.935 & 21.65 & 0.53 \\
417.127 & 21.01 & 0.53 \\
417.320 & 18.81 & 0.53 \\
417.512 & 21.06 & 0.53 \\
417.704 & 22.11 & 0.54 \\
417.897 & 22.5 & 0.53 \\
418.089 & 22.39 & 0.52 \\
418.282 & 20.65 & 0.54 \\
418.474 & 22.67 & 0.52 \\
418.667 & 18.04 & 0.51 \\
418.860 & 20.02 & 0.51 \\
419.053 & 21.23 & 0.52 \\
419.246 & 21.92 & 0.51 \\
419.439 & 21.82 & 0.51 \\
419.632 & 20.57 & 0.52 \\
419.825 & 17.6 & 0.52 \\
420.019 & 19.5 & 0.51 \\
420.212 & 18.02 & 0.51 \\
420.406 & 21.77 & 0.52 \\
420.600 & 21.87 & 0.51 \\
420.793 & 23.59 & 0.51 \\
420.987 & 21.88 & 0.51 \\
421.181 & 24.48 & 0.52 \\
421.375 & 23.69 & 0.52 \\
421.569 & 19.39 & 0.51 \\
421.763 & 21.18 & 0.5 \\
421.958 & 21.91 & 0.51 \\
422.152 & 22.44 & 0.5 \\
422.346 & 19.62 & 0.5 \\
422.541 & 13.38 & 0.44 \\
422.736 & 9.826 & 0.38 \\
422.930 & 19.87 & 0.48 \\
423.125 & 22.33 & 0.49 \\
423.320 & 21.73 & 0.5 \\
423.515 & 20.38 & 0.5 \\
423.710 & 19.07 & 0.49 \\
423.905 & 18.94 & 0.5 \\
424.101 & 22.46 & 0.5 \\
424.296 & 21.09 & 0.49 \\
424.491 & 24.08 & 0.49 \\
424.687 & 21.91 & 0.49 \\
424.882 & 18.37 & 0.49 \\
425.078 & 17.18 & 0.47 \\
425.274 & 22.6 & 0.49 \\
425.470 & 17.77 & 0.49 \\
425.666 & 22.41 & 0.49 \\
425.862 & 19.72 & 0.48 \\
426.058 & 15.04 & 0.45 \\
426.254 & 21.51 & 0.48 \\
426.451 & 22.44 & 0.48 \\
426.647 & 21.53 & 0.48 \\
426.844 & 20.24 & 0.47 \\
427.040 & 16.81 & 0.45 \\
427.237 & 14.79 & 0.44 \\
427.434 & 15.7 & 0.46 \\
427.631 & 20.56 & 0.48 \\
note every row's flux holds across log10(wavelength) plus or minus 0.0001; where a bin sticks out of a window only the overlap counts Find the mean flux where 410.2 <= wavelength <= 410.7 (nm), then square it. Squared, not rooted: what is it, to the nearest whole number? 381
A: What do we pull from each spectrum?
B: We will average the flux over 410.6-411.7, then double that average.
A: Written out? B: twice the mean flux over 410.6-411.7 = 45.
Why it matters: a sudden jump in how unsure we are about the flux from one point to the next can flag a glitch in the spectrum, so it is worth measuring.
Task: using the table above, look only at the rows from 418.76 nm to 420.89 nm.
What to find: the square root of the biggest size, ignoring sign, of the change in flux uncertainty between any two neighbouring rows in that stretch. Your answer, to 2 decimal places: 0.10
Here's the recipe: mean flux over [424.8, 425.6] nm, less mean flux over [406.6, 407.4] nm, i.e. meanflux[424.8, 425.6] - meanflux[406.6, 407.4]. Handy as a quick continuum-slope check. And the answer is 0.4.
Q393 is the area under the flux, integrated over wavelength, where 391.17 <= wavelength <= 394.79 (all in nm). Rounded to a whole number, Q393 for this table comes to 37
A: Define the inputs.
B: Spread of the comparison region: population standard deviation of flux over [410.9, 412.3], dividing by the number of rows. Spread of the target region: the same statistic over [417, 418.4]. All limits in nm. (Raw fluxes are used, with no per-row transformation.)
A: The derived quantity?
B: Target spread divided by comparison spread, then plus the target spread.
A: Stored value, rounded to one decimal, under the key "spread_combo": 2.2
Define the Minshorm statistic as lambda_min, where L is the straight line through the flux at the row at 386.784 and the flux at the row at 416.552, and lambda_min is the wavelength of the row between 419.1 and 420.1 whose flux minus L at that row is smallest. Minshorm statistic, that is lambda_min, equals 419.825 nm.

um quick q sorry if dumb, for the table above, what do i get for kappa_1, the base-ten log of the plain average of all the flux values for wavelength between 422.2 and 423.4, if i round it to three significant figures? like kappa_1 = 1.25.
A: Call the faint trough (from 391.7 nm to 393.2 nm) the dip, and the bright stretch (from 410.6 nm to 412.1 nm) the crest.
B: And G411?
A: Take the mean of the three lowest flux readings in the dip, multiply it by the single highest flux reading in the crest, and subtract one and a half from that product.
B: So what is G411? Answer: 160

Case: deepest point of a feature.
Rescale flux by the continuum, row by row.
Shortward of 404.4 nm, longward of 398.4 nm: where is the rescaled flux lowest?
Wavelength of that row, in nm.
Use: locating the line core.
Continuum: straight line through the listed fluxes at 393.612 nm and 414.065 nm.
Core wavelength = 403.338 nm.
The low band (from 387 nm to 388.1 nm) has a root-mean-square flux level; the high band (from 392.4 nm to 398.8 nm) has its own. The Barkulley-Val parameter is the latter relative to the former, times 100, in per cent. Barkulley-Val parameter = 96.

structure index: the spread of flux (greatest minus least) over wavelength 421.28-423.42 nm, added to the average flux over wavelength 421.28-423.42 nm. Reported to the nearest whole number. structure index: 33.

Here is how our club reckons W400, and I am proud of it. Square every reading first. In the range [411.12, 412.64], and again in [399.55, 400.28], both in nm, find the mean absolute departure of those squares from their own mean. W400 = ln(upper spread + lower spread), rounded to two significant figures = 4.4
